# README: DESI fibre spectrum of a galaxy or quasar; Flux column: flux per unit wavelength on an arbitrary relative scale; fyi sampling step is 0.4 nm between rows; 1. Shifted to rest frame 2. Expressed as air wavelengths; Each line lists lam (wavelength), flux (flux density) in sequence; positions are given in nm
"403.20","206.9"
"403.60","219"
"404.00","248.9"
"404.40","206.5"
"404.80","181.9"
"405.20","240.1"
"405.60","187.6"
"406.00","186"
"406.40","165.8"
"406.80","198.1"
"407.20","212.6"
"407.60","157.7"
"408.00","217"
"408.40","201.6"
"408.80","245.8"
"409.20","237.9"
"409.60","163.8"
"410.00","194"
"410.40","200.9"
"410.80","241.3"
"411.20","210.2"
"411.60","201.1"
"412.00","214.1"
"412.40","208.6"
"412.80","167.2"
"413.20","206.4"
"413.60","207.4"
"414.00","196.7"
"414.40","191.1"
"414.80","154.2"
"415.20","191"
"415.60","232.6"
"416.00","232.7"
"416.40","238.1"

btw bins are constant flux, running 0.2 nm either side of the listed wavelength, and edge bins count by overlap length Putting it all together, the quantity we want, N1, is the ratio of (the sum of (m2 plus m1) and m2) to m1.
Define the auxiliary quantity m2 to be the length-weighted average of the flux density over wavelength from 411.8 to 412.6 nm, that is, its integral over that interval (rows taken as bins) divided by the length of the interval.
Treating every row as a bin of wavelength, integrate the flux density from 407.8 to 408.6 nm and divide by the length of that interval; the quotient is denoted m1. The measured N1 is 3.02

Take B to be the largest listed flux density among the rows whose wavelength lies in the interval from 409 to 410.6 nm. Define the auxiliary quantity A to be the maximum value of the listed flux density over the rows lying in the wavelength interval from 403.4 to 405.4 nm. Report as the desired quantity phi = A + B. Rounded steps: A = 248.9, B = 237.9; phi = 487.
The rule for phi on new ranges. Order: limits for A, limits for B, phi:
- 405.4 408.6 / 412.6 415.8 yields 450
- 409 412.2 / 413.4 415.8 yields 474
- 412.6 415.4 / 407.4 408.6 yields 424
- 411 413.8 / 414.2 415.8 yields 447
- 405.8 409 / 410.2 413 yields 487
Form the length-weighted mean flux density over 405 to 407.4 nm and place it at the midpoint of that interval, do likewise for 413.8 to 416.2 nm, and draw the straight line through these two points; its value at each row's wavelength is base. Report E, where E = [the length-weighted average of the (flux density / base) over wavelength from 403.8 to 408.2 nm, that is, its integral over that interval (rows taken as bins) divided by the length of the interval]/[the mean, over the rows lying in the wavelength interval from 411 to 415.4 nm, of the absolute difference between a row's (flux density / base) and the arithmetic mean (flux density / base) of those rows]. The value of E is 14.2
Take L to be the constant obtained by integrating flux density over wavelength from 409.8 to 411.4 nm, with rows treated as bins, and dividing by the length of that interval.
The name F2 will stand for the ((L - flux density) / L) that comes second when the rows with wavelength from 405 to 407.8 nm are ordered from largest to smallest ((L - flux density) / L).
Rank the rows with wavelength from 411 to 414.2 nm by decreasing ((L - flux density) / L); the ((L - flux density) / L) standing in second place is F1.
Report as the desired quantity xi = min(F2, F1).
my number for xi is 0.07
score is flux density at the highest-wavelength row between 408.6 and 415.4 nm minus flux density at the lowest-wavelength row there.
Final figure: -55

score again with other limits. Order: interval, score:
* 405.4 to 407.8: -30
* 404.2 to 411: 35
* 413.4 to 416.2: 25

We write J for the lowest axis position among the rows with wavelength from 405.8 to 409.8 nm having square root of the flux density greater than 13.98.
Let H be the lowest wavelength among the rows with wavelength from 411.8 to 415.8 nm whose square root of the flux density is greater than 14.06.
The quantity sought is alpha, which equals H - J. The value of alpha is 5.20 nm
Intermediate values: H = 412.00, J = 406.80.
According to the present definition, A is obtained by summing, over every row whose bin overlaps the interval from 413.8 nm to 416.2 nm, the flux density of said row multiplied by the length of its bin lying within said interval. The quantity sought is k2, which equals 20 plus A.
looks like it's 499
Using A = 479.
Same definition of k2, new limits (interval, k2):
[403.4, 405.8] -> 534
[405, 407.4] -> 496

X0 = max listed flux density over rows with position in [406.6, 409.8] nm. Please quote 245.8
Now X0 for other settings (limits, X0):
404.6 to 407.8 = 240.1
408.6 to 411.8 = 245.8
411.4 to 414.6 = 214.1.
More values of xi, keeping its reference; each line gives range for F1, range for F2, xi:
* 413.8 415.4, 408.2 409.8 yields 0.05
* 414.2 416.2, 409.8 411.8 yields 0.05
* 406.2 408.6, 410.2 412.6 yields 0.05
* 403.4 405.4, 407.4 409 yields 0.02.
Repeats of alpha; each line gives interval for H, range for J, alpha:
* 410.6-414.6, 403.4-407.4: 7.20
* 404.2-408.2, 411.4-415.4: -7.20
